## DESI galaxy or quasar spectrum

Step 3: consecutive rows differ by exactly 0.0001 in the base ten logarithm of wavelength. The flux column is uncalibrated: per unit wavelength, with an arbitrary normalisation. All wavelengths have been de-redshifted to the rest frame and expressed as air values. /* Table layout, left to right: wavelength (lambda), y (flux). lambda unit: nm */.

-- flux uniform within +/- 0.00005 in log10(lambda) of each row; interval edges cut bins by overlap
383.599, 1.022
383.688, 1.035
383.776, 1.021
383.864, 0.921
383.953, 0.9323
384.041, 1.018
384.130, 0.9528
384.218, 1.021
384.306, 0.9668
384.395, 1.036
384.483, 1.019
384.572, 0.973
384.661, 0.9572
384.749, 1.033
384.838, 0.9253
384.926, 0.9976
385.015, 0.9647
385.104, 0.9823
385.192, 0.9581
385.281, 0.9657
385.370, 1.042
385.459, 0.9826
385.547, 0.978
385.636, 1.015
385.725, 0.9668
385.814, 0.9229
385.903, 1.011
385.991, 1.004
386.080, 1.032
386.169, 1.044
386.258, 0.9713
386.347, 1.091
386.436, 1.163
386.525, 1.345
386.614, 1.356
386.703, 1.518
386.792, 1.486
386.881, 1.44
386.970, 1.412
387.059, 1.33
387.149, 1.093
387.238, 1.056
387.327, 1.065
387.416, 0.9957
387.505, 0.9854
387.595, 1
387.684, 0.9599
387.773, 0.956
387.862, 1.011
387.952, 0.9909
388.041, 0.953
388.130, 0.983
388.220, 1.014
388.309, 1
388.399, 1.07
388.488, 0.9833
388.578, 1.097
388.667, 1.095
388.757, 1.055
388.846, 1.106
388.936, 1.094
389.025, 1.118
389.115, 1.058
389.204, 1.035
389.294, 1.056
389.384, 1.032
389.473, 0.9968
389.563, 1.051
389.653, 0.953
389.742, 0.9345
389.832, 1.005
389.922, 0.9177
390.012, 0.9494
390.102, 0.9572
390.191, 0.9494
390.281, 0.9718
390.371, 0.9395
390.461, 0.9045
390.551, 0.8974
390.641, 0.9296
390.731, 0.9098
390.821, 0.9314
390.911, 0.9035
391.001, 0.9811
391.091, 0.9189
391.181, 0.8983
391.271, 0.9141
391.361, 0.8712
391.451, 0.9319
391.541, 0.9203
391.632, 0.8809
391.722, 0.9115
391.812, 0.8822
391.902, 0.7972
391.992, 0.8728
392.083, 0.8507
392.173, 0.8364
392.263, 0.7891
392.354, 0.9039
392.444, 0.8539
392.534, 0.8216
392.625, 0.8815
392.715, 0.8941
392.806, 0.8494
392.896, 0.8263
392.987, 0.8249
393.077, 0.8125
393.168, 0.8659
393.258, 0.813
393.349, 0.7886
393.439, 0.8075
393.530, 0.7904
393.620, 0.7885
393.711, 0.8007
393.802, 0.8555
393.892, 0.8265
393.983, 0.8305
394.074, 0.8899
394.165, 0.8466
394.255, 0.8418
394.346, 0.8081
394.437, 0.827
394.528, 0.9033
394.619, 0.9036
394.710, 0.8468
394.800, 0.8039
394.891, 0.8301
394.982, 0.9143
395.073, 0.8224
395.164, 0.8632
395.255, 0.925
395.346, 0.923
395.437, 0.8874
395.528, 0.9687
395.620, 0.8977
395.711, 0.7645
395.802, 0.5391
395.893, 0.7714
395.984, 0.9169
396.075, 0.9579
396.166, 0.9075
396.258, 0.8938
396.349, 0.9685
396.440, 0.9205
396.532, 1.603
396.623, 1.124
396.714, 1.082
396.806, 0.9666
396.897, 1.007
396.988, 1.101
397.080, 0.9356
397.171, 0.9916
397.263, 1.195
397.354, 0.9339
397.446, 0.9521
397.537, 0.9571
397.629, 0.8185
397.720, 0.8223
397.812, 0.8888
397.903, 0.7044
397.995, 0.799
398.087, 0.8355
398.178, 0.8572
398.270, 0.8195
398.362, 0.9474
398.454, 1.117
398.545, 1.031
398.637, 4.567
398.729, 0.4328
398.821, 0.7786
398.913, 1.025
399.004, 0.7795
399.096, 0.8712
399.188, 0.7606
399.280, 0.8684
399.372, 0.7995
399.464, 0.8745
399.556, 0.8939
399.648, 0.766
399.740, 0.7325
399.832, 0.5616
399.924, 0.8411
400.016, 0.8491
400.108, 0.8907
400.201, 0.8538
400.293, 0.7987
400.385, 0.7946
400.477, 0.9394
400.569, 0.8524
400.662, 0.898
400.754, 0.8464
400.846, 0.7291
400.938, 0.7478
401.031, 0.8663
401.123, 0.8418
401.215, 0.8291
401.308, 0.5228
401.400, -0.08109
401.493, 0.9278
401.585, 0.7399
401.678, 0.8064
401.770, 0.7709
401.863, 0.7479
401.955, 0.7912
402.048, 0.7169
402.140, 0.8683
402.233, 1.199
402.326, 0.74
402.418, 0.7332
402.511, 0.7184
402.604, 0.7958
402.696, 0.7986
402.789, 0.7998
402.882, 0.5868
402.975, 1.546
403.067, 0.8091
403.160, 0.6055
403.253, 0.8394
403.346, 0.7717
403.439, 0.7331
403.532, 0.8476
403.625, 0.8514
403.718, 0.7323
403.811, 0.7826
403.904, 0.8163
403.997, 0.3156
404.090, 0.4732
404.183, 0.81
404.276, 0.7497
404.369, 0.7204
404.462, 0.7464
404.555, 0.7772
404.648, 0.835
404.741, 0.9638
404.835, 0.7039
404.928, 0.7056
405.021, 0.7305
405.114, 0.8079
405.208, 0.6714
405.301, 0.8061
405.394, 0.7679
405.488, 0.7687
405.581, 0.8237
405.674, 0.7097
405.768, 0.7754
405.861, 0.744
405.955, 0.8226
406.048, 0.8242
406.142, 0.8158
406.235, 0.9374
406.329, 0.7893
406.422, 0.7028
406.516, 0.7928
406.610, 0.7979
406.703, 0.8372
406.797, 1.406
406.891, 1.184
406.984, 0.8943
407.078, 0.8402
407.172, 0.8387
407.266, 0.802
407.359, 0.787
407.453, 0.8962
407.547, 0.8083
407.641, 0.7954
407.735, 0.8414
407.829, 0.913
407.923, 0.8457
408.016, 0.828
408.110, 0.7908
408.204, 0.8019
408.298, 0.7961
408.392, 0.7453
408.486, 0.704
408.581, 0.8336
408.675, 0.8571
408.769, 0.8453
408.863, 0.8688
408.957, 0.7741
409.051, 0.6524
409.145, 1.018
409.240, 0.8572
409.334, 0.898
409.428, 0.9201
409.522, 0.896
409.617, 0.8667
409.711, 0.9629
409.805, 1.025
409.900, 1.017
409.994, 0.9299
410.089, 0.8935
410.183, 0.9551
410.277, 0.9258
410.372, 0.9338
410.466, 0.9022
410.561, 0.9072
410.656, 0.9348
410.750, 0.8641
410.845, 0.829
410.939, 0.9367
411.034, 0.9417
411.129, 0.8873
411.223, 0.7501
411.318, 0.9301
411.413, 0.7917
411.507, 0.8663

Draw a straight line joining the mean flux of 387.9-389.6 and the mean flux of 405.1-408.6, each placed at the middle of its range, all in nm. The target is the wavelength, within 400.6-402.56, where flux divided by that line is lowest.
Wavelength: 401.400 nm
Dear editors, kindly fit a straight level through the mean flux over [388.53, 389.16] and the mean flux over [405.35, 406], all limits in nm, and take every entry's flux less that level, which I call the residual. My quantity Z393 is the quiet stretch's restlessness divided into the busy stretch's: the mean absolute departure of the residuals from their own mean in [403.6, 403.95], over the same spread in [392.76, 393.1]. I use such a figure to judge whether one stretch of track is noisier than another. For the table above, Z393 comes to 4.1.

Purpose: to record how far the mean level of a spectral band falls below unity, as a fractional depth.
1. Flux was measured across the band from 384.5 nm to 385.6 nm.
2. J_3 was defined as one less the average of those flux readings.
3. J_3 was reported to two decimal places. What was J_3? 0.02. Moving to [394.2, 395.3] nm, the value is 0.14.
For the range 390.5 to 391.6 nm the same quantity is 0.08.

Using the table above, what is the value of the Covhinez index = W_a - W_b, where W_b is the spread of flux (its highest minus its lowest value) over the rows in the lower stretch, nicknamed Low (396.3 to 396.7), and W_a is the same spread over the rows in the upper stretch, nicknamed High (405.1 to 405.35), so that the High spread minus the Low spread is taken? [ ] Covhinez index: -0.55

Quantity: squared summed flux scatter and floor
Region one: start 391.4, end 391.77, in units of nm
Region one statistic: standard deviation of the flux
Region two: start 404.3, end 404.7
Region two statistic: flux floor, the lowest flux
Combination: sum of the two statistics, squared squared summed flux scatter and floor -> 0.55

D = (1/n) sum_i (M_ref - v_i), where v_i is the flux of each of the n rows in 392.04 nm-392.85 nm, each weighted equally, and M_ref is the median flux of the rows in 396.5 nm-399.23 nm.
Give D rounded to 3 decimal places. 0.088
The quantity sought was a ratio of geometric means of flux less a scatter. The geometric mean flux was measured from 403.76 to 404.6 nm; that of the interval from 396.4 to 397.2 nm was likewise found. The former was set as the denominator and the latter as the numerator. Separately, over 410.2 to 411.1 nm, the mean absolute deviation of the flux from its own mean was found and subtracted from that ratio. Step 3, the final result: 1.58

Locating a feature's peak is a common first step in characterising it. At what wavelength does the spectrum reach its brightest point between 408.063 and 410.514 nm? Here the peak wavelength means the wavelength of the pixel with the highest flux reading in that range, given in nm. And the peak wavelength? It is 409.805 nm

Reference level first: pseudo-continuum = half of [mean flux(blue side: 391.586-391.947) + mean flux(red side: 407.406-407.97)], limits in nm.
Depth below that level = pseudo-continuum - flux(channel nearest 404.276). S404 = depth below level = 0.11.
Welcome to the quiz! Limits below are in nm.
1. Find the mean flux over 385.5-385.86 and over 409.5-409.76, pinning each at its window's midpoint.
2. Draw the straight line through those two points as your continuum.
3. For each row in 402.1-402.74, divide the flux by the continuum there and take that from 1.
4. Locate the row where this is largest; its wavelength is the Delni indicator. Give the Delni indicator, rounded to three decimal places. 402.511 nm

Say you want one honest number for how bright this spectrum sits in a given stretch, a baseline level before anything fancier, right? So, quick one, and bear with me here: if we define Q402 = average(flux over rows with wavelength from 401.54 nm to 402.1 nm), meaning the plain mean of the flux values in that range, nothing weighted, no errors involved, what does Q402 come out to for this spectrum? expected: 0.76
